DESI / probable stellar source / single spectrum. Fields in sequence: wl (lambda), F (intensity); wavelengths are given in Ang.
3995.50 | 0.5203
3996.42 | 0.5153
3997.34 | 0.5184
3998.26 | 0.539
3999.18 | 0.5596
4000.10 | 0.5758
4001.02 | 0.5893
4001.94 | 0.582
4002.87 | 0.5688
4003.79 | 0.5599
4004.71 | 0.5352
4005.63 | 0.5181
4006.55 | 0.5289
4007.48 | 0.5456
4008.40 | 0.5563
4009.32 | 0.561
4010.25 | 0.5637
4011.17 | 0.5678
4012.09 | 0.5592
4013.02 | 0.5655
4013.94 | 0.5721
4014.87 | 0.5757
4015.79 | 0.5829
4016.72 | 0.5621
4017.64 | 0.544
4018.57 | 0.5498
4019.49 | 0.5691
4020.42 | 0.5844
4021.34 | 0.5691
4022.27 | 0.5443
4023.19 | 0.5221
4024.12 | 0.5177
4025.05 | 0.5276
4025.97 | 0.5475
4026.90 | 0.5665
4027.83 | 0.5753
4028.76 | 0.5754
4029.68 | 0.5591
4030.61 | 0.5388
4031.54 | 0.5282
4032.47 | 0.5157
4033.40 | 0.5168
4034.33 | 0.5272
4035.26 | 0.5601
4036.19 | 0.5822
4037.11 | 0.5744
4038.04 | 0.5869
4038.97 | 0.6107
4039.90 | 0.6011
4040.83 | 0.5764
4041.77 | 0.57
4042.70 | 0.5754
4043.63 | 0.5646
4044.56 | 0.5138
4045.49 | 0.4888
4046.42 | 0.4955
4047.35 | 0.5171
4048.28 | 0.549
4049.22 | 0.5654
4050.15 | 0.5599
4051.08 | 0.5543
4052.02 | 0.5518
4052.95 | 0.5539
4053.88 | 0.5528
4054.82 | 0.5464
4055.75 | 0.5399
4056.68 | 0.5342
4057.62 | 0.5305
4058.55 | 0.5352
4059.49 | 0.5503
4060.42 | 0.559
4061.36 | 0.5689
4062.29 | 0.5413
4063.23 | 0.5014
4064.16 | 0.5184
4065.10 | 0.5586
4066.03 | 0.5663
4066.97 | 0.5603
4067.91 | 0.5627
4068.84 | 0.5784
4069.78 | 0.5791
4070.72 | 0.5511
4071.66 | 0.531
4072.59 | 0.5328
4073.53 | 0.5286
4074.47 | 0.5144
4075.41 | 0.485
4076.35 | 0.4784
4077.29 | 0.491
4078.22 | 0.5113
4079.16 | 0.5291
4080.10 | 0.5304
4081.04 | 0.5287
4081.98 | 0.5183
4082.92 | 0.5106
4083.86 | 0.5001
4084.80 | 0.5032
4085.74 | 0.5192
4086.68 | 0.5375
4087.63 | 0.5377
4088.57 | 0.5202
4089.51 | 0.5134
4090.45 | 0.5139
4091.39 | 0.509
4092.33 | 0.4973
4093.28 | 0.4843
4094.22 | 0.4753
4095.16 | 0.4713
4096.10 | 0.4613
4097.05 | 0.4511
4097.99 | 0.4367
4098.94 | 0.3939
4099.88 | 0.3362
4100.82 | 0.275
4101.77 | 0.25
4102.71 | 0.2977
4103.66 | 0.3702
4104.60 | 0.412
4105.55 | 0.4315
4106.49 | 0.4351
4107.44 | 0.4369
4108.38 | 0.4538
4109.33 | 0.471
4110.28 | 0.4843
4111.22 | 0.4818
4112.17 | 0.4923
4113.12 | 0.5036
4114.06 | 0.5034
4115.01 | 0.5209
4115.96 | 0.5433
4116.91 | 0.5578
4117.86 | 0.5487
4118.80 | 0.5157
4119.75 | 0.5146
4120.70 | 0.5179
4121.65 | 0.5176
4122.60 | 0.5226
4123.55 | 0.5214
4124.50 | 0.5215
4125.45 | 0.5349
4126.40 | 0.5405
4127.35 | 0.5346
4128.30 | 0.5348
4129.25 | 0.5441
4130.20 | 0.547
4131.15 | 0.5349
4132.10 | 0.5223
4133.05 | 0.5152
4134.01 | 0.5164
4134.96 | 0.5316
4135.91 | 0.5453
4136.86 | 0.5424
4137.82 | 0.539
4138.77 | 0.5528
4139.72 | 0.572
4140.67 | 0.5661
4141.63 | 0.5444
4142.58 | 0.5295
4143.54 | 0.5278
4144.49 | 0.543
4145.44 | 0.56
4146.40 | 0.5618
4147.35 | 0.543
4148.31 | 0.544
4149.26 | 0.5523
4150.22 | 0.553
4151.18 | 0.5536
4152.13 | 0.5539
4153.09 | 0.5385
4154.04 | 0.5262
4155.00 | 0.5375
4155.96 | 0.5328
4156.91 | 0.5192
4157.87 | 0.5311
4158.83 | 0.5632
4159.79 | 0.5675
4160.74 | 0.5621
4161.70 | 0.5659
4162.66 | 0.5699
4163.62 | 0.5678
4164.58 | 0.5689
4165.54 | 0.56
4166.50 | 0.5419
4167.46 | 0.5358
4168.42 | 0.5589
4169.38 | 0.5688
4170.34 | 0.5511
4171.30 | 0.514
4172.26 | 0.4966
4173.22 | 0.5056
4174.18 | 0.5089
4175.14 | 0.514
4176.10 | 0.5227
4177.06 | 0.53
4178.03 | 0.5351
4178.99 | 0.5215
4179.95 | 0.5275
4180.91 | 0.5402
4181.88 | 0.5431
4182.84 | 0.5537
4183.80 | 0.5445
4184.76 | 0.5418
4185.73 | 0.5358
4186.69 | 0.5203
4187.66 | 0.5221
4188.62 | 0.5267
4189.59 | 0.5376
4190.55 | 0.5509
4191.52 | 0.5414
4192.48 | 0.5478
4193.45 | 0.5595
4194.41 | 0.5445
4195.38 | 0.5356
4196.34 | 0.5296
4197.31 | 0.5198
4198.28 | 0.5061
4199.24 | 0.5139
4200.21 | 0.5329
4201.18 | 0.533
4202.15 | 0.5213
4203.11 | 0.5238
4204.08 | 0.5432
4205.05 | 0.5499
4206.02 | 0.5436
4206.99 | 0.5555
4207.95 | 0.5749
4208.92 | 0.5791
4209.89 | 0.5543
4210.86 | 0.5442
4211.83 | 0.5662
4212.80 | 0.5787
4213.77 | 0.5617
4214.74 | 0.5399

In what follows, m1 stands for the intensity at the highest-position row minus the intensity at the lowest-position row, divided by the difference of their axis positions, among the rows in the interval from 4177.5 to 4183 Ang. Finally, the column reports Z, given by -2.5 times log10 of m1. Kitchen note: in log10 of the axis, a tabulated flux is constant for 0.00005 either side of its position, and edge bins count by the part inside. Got 6.0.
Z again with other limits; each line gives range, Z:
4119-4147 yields 6.9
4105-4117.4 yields 4.9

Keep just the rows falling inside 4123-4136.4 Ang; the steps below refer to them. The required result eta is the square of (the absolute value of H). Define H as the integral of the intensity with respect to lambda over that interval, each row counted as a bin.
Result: 51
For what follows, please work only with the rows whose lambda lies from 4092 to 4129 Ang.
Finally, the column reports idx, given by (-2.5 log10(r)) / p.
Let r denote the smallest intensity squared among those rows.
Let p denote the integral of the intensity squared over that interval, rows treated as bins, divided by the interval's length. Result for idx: 13.4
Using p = 0.225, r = 0.06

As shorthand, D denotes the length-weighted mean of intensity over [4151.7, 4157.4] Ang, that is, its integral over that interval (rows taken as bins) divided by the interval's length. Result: 0.535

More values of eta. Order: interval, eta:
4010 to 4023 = 54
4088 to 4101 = 35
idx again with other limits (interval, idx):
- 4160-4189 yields 5.2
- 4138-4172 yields 4.8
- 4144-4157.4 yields 4.8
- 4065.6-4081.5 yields 5.6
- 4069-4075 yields 4.9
